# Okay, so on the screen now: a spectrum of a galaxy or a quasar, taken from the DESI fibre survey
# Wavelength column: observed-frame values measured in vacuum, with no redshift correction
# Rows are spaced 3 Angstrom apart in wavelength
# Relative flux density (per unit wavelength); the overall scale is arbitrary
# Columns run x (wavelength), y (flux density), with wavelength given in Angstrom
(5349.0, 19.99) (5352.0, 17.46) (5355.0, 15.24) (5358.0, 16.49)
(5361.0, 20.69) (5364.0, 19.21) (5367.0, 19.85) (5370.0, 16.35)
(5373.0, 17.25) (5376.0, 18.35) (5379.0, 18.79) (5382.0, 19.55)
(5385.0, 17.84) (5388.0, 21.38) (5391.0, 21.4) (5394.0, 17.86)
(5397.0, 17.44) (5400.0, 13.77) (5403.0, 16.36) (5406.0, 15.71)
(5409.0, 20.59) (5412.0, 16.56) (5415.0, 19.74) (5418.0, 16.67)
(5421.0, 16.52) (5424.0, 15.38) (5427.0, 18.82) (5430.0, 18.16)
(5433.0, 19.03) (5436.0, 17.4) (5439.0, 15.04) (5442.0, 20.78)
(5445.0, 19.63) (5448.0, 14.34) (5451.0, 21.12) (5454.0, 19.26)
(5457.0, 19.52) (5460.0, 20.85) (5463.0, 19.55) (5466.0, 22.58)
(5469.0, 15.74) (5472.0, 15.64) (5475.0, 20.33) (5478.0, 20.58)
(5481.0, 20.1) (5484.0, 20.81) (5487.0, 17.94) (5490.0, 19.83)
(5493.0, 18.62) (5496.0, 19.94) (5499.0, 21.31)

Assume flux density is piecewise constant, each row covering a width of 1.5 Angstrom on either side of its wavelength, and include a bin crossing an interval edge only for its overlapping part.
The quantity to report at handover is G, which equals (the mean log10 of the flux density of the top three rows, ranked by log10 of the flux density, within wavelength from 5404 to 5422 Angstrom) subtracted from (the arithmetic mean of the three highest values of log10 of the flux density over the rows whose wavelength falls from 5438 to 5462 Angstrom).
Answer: 0.04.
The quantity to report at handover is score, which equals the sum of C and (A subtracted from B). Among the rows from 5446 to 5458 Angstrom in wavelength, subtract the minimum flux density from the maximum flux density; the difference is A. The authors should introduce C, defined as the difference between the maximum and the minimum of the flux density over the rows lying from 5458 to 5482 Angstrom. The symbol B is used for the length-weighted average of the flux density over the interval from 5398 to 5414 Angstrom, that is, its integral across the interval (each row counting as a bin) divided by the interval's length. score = 16.9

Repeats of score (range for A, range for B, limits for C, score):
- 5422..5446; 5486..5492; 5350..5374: 18.7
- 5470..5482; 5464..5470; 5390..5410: 22.2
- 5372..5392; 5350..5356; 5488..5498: 13.9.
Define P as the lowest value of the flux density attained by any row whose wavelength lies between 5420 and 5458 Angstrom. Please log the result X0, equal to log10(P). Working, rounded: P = 14.34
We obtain 1.16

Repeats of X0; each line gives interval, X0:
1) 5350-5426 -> 1.14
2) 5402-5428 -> 1.19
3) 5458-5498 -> 1.19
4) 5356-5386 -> 1.21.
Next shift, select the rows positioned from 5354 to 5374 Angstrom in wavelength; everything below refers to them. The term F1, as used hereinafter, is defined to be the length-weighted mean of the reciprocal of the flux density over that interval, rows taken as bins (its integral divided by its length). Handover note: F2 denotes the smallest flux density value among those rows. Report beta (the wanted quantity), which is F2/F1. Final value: 271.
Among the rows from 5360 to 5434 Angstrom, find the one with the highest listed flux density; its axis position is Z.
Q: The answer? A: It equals 5391.0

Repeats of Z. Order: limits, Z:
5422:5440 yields 5433.0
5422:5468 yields 5466.0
